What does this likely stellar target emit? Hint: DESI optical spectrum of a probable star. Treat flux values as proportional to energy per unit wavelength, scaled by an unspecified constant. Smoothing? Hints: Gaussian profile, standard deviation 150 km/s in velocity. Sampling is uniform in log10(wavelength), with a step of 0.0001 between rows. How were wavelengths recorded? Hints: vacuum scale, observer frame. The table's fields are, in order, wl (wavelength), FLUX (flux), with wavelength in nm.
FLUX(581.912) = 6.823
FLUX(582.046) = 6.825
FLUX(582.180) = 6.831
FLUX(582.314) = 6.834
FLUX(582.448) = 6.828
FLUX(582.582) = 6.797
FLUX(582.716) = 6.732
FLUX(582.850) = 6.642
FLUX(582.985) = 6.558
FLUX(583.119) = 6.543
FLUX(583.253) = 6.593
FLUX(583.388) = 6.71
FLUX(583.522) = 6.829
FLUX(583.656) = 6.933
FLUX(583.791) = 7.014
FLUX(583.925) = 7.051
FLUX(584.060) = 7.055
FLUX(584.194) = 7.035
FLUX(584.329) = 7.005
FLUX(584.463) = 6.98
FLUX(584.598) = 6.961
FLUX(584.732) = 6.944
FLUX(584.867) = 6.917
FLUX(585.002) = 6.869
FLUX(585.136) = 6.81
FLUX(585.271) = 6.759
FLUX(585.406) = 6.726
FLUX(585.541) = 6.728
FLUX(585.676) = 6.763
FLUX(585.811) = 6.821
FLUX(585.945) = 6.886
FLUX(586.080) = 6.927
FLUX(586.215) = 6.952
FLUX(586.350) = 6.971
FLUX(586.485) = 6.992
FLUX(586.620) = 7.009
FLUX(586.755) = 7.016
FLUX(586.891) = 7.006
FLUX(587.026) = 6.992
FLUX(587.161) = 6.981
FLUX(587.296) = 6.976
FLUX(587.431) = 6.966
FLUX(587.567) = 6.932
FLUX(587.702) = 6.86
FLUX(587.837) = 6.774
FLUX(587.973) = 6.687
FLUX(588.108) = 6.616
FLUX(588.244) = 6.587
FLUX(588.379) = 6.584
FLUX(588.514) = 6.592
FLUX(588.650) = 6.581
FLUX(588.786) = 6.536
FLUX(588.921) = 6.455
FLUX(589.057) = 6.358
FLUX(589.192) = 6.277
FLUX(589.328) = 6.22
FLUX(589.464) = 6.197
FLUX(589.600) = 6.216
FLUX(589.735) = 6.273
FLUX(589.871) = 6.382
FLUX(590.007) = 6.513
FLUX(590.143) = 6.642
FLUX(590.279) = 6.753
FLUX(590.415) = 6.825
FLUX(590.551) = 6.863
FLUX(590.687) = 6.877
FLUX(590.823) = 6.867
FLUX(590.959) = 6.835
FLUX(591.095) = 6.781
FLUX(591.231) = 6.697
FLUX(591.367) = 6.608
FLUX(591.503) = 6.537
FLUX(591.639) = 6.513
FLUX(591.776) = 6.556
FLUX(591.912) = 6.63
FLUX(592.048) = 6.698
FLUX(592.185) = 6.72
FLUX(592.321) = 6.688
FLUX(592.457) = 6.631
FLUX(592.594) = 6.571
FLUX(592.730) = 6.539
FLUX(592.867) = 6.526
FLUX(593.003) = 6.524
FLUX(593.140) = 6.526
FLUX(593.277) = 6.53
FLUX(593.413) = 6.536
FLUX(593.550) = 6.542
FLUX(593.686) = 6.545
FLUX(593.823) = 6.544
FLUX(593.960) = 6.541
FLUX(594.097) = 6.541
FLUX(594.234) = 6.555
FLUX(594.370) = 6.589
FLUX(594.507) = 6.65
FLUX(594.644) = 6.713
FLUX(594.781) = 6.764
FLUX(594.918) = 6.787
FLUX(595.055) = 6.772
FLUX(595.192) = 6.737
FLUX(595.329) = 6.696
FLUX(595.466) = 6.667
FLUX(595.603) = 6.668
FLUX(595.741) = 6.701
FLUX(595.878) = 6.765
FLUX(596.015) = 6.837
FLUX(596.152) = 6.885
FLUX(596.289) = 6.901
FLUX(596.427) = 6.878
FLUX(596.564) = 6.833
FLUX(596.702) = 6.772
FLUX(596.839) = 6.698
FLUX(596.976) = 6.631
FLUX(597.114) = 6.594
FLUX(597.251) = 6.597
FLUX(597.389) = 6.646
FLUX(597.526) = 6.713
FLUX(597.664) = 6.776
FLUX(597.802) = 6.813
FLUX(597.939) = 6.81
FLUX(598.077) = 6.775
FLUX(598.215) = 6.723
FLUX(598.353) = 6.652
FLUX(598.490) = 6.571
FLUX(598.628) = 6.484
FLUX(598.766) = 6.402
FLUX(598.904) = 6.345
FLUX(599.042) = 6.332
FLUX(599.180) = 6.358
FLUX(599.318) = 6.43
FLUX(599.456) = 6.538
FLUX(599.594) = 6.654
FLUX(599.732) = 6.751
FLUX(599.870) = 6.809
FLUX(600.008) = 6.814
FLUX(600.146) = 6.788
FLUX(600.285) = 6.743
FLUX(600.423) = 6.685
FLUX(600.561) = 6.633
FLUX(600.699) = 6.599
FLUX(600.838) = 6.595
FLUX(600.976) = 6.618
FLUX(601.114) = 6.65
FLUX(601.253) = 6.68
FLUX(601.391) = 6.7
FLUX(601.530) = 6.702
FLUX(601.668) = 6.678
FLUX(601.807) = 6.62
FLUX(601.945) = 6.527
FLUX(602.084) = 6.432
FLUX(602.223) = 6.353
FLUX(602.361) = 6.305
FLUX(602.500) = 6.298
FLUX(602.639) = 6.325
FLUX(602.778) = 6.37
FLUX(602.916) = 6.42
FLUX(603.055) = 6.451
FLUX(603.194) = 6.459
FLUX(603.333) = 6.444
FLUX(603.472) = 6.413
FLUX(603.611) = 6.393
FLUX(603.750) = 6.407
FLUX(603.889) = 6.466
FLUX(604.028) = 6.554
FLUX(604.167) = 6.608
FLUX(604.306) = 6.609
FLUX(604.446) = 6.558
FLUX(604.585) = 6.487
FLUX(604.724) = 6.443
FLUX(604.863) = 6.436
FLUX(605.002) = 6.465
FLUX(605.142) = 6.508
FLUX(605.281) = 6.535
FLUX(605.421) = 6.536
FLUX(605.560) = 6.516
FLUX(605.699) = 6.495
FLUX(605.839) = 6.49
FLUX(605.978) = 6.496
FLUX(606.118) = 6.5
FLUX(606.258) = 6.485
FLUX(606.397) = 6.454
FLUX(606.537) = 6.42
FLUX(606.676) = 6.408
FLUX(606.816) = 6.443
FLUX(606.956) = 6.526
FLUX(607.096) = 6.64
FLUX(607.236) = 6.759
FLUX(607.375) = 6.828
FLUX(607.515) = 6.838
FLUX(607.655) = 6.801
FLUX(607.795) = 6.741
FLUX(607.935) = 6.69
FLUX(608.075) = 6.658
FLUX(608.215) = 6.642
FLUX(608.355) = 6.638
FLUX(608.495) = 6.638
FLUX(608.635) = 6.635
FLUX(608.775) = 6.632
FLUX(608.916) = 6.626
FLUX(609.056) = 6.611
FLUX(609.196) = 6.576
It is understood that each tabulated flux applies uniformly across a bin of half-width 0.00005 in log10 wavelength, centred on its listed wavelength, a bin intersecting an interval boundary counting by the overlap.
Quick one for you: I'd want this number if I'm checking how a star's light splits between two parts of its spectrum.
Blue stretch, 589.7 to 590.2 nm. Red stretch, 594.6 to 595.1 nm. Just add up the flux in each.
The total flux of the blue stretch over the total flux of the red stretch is 0.95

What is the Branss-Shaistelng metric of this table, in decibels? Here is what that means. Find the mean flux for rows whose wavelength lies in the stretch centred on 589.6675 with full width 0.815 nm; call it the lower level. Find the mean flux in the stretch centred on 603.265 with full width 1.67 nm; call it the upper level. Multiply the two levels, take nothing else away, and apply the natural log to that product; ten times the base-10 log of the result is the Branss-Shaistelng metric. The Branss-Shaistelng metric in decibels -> 5.68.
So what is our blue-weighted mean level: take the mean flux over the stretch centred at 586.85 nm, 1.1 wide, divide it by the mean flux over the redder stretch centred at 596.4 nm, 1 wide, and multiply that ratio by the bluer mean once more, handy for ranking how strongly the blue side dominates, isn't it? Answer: 7.16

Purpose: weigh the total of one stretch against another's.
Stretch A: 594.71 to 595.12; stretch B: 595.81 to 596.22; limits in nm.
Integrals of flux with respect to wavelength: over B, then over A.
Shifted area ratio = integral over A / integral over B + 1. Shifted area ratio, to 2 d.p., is 1.99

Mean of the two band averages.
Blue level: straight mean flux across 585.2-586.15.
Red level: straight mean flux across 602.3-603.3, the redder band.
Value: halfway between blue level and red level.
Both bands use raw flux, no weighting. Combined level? 6.59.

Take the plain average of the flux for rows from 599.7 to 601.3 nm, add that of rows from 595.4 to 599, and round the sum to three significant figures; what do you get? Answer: 13.4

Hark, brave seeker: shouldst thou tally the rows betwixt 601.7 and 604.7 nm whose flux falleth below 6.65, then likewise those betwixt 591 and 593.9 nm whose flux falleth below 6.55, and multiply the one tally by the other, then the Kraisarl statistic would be 231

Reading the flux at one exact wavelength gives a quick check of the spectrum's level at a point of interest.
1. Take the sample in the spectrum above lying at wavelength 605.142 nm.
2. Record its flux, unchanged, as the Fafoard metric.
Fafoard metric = 6.508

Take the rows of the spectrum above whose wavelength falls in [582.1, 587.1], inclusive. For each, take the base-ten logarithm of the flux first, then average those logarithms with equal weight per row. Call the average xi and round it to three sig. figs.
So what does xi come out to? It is 0.837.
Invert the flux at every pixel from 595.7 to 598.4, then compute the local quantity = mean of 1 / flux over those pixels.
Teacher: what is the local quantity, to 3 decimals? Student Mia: 0.148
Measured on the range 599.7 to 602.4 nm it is 0.151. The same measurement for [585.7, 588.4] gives 0.145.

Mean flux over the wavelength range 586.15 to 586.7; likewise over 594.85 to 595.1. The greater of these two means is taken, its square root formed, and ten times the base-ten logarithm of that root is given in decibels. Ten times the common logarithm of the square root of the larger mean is 4.22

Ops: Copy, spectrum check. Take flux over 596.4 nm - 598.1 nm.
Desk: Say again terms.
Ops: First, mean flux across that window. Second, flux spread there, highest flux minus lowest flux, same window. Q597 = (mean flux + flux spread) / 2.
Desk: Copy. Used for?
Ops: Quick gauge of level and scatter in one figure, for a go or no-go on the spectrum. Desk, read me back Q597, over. 3.51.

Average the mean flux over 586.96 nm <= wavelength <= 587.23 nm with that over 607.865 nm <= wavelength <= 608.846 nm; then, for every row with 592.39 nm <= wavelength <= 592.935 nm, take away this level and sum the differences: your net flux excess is -1.0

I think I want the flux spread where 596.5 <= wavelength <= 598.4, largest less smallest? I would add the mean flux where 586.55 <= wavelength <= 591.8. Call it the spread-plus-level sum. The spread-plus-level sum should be 6.9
